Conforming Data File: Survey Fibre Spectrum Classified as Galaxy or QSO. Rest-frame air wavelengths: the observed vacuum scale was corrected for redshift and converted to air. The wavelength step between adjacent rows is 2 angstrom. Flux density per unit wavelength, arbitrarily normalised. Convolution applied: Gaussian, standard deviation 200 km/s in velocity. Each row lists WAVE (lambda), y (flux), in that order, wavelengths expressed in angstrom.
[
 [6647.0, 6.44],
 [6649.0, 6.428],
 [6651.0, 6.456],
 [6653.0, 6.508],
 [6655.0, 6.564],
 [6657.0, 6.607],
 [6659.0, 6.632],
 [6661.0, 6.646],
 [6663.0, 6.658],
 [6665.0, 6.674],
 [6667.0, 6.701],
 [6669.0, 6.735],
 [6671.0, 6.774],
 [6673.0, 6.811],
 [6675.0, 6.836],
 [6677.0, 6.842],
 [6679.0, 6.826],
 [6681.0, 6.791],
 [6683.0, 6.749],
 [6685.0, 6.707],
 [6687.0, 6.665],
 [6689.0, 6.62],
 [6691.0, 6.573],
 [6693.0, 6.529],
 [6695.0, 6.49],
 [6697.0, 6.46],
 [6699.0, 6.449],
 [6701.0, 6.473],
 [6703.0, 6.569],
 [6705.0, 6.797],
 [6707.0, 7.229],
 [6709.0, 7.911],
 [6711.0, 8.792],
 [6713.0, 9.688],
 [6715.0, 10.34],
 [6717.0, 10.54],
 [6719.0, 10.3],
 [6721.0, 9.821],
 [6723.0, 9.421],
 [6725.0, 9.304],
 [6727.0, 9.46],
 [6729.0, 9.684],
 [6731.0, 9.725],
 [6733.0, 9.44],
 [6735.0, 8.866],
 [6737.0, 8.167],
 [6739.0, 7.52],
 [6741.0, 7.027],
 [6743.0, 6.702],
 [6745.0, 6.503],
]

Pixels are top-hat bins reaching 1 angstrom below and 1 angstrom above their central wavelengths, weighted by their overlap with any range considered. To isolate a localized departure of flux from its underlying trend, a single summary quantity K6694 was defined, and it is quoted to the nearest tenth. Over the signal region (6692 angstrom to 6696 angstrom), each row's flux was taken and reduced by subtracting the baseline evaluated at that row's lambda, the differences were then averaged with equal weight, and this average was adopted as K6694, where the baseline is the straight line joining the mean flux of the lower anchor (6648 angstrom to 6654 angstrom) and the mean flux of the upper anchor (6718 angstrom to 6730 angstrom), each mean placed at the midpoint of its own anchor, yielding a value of -1.8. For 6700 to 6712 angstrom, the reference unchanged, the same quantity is -1.6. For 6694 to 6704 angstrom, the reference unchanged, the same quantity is -2.1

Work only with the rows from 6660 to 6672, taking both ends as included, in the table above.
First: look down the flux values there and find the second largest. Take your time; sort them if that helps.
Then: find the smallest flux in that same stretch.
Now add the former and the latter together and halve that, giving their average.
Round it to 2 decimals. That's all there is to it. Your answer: 6.69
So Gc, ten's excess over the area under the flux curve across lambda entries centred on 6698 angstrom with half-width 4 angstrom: -42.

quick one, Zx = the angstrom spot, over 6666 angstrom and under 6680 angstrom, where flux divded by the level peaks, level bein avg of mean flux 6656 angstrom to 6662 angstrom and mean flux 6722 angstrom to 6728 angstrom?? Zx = 6677.0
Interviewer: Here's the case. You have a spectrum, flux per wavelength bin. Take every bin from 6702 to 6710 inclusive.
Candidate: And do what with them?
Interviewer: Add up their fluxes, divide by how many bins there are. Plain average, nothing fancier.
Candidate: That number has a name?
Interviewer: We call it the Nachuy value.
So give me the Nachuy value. 7.1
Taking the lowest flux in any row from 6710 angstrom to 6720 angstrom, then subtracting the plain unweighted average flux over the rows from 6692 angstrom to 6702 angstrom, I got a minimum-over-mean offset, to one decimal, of 2.3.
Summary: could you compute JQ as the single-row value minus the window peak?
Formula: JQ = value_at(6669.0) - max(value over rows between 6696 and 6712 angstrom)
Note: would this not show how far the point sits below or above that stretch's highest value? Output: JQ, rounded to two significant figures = -2.1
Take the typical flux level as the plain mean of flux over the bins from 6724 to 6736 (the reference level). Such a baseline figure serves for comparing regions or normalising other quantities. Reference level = 9.4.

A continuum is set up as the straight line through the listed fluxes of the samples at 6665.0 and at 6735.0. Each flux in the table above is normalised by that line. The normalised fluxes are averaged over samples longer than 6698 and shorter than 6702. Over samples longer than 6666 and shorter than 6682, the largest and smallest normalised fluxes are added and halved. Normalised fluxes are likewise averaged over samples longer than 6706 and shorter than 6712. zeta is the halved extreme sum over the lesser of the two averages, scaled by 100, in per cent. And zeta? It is 117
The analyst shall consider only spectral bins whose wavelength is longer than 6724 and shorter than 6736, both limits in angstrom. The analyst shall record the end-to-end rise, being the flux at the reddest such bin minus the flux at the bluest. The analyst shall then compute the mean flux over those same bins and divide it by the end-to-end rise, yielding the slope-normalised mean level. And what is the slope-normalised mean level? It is -21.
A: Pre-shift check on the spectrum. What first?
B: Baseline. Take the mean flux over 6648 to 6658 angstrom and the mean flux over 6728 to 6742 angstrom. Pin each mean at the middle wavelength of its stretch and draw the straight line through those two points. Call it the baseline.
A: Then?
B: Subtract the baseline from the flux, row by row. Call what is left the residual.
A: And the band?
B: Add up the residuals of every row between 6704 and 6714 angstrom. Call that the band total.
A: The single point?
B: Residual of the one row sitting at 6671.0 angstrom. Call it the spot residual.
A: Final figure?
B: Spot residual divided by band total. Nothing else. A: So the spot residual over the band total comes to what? -0.33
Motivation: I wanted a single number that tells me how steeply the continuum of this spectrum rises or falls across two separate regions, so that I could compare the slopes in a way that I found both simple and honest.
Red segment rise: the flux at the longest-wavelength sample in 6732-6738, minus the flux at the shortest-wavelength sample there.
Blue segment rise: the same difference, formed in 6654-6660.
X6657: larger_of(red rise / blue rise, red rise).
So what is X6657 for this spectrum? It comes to -1.3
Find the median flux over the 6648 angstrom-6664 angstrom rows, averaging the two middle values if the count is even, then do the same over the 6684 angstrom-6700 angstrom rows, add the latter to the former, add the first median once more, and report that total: 20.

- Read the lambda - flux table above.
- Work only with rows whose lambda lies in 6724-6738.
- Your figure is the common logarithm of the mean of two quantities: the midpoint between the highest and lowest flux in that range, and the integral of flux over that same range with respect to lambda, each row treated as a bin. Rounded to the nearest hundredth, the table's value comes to 1.84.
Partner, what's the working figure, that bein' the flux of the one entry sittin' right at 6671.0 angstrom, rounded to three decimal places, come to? 6.774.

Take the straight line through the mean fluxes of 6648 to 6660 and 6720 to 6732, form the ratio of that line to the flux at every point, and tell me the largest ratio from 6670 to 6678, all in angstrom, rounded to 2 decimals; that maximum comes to 1.10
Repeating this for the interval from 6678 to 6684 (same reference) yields 1.15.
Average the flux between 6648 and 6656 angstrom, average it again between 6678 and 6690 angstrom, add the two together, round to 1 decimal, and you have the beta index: 13.2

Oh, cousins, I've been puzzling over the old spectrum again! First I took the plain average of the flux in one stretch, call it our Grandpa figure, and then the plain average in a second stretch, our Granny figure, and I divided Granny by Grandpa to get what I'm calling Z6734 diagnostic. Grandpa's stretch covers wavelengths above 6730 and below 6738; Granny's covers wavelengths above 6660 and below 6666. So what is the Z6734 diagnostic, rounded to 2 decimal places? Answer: 0.74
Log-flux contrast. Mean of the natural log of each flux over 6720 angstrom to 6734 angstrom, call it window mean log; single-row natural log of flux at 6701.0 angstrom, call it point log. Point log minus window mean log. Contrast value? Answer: -0.39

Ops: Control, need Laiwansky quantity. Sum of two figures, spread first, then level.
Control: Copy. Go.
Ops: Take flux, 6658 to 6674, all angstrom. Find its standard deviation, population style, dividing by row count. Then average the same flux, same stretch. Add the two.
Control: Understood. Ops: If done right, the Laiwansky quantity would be 6.8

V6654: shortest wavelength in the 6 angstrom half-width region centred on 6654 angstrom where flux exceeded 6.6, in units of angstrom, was 6657.0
